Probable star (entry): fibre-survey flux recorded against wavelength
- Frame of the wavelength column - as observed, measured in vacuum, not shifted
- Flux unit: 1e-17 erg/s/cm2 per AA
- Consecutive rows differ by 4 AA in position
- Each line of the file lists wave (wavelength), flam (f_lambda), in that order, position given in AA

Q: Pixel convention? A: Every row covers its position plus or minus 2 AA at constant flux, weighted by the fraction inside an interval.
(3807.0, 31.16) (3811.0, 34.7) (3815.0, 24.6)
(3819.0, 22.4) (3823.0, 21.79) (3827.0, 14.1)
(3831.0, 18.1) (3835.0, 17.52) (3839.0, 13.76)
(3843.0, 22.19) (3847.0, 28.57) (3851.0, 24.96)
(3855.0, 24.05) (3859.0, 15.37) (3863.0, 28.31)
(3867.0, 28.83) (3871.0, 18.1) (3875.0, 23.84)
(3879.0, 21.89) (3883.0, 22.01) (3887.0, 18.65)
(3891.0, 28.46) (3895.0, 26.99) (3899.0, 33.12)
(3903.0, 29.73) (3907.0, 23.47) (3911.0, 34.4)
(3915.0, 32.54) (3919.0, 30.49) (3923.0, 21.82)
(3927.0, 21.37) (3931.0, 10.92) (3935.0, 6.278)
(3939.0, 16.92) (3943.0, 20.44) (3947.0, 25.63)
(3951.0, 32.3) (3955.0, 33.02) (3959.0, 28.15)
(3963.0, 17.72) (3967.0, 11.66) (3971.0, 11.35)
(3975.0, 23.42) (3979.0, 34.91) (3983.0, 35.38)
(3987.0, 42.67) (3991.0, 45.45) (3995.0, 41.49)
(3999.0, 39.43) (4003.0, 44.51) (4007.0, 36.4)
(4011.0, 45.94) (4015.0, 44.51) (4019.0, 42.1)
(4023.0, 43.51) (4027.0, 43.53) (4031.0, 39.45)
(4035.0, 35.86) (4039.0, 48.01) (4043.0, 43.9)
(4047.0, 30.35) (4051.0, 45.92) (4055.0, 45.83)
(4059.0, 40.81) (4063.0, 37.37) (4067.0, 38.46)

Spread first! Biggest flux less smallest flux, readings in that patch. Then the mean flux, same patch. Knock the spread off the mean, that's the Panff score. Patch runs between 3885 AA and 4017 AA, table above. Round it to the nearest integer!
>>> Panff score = -11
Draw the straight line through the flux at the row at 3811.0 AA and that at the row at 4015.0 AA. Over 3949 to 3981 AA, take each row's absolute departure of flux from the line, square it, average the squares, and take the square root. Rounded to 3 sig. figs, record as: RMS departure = 20.2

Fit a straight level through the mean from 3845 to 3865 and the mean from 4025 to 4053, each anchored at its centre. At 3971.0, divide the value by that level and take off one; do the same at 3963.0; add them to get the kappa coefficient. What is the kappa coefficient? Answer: -1.2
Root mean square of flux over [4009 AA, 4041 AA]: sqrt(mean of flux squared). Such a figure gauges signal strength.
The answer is 43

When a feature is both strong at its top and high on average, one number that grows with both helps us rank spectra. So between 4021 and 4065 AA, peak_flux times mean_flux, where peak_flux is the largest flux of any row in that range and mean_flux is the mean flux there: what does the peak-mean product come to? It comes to 1984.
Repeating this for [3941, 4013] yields 1454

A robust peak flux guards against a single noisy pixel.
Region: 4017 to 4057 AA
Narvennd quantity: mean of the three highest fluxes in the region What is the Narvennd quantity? 47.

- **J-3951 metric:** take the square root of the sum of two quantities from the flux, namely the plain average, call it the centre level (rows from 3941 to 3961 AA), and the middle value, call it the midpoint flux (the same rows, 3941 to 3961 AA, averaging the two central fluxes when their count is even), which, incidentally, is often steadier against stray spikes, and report 7.5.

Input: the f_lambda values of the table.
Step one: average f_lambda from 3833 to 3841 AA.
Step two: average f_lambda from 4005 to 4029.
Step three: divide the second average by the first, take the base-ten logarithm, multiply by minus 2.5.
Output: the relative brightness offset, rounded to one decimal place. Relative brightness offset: -1.1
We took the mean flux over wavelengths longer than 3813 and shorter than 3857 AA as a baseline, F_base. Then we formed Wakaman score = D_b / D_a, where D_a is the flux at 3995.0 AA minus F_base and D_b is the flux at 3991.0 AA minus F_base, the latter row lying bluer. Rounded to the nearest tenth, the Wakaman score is 1.2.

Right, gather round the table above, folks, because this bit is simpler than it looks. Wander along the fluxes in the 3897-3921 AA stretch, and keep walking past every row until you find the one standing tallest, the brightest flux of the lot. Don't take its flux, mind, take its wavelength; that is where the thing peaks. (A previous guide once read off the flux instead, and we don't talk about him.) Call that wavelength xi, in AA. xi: 3911.0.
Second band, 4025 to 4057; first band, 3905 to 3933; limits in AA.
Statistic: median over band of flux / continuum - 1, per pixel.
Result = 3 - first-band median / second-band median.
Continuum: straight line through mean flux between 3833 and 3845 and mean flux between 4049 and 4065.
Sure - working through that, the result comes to 4.0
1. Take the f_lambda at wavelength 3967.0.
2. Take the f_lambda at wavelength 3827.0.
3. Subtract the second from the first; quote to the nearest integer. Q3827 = -2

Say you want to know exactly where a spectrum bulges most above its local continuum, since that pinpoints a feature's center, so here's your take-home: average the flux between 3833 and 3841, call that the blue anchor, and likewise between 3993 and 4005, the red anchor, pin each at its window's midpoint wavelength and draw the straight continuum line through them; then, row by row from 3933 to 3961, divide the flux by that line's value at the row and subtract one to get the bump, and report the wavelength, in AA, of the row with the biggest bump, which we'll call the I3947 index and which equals 3955.0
